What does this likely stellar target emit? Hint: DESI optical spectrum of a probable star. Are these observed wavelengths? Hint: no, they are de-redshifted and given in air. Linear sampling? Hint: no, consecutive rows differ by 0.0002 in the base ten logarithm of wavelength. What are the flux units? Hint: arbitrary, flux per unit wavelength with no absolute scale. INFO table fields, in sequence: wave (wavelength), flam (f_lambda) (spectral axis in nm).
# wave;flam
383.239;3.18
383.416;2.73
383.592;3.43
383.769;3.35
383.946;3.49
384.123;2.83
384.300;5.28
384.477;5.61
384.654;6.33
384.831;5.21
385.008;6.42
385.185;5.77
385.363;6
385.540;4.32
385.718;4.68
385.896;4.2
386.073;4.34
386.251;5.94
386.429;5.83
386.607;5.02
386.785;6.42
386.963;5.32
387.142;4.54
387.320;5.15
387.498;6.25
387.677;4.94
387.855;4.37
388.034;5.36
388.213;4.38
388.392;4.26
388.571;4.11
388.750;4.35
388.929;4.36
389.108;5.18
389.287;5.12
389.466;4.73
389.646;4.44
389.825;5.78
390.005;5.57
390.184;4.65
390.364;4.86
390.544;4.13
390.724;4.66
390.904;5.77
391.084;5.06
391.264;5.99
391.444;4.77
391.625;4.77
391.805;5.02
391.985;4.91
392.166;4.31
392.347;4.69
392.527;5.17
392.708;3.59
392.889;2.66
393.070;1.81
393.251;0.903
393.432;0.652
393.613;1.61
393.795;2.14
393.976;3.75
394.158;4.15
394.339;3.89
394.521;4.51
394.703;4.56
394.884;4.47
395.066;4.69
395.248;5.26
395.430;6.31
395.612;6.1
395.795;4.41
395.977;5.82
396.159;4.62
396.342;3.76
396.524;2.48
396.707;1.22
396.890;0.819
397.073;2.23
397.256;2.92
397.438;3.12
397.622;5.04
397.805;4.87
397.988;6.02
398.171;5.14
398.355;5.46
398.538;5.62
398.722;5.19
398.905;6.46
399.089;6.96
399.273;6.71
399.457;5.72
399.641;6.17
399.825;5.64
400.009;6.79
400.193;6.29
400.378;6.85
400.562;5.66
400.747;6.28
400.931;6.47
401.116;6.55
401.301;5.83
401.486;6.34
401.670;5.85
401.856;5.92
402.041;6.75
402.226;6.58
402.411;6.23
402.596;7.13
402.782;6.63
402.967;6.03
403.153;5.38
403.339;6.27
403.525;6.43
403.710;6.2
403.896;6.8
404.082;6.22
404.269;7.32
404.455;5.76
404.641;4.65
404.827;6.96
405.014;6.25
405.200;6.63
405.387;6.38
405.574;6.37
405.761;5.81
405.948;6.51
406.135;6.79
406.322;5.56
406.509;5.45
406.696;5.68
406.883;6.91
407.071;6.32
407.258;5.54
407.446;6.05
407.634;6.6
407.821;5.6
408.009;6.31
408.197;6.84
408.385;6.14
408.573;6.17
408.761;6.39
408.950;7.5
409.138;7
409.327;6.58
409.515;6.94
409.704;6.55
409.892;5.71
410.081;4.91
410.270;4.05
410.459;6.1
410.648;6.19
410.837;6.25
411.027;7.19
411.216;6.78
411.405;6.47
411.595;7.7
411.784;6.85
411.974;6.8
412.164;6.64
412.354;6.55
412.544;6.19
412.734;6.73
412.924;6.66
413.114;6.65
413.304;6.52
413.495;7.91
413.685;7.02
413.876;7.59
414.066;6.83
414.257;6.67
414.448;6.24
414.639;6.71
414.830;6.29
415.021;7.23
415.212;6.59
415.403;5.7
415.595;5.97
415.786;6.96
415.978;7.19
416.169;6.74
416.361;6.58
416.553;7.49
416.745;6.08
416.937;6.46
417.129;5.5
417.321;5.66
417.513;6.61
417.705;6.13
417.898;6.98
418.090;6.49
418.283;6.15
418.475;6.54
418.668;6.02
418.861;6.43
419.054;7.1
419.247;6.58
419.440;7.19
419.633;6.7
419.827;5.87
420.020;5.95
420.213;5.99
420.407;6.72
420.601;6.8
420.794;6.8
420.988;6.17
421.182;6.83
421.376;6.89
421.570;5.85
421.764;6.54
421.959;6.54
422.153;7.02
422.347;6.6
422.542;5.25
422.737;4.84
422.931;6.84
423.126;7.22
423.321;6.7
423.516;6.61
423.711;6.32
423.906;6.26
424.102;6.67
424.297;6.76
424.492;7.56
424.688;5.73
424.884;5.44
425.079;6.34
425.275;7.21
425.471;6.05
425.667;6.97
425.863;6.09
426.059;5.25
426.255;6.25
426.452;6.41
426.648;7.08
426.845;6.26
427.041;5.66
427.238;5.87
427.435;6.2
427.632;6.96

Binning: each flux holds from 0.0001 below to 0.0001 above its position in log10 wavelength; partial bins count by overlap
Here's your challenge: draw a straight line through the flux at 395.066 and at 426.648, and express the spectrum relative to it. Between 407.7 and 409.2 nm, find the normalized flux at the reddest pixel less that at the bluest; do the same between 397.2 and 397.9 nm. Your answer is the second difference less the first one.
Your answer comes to 0.2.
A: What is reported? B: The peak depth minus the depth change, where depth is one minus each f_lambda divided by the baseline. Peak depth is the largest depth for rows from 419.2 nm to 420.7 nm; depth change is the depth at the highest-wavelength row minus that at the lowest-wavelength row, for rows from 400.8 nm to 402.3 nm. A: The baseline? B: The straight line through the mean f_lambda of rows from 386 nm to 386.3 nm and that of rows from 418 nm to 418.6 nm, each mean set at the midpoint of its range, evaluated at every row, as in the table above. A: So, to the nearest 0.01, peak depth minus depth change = 0.10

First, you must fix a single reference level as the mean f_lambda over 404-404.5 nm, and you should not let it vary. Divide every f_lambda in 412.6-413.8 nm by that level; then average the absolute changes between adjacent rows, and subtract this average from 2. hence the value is 1.923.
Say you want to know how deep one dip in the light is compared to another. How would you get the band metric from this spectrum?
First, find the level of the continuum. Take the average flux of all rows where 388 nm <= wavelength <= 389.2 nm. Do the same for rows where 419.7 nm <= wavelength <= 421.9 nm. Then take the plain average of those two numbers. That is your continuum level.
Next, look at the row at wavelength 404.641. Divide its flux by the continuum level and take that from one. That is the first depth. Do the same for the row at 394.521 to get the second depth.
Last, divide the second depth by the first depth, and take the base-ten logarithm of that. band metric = 0.1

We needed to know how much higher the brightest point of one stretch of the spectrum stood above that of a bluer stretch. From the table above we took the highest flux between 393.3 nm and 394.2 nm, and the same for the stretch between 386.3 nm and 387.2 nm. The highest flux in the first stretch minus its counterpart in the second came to -2.3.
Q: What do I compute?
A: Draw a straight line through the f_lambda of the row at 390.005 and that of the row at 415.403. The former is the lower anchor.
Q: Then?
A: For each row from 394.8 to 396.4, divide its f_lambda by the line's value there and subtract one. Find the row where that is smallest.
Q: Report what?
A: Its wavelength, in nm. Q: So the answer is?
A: 396.342 nm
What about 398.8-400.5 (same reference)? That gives 399.825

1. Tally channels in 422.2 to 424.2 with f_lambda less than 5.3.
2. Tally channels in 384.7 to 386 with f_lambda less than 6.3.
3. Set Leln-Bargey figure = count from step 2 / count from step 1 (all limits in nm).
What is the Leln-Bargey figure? 3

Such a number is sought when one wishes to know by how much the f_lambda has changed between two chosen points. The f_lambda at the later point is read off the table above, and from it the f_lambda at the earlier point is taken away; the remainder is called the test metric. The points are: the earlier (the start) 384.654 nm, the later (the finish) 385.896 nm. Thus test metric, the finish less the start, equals -2.1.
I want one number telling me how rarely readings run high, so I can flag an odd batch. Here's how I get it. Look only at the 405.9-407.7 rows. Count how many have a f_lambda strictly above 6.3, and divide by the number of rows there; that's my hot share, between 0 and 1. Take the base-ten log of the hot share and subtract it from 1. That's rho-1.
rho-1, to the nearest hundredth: 1.30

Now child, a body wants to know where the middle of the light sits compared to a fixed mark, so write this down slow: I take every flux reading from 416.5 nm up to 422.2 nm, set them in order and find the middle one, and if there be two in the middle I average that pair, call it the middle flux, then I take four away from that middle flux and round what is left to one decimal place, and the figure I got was 2.5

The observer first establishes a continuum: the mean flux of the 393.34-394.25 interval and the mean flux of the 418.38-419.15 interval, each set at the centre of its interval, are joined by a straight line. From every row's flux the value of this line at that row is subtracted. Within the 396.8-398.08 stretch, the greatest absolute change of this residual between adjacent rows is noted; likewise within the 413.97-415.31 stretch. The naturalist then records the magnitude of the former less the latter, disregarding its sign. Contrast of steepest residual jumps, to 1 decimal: 1.0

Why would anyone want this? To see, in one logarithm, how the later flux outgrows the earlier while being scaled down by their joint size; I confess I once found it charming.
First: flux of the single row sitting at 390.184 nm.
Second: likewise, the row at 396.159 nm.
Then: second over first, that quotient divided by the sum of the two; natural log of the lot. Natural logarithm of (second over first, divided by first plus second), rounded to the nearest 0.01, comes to -2.23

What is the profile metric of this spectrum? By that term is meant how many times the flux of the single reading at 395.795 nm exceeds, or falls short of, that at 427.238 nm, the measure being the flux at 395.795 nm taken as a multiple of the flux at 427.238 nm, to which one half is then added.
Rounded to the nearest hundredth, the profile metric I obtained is 1.25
